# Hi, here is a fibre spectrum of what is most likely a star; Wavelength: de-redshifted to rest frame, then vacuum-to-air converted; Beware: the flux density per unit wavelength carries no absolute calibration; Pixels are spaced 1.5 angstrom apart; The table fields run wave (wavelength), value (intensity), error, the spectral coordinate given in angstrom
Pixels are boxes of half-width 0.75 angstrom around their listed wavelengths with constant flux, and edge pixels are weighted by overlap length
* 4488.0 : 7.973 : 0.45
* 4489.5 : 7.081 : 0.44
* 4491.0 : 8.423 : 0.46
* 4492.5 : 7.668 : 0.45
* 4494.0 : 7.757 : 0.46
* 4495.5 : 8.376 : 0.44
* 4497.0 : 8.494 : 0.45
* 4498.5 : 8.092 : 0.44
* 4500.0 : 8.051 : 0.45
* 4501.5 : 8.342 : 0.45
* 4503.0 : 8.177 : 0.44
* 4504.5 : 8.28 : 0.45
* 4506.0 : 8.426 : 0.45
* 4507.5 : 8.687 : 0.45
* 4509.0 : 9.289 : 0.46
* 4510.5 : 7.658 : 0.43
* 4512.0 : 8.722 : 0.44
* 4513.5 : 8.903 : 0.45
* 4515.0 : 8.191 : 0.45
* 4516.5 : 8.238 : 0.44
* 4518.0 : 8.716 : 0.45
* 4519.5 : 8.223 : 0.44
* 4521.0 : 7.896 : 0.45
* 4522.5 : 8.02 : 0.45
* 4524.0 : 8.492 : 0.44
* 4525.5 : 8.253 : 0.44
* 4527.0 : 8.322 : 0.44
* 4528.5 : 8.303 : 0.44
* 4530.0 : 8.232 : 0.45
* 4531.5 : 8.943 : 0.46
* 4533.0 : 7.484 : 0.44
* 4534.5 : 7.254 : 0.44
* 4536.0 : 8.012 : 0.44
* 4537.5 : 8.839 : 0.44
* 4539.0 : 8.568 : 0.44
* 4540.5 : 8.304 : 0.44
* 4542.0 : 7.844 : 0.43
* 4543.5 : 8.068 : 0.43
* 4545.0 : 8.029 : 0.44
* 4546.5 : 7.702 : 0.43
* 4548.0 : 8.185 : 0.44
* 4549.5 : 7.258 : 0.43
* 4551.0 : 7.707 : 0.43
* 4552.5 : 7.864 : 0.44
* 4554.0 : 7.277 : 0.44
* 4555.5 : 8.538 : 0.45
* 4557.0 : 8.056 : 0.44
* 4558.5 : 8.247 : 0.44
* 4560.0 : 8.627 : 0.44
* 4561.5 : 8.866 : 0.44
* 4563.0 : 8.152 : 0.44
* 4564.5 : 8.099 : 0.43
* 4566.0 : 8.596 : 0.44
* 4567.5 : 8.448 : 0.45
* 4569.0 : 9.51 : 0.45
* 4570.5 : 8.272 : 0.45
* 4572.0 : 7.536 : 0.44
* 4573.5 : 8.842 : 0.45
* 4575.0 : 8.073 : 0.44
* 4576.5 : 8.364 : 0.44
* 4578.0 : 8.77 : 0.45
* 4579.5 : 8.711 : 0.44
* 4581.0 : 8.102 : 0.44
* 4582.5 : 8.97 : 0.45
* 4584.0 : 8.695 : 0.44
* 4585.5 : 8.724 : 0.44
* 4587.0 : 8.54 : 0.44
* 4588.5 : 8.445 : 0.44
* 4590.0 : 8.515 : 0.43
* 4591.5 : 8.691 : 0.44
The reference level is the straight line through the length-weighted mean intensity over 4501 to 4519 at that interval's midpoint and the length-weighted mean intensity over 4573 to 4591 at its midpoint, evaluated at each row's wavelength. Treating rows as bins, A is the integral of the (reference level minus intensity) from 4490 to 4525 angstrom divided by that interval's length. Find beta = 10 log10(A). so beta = -7.9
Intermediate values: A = 0.16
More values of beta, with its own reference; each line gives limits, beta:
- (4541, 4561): -2.6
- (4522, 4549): -4.6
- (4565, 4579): -12.2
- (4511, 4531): -8.7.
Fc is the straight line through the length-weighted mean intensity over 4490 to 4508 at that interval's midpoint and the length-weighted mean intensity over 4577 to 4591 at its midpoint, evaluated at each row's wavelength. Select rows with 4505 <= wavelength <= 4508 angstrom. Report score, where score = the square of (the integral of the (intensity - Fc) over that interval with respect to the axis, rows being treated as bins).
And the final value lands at 0.7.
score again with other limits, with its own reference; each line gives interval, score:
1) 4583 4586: 0.1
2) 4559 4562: 0.4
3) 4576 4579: 0.0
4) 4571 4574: 1.5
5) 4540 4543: 1.1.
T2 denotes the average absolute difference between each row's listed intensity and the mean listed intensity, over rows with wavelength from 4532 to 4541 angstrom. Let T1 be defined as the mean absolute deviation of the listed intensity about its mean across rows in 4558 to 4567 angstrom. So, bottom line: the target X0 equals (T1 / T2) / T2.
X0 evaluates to 1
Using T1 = 0.27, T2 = 0.49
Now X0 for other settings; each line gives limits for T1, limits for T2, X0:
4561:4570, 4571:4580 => 3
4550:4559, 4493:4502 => 7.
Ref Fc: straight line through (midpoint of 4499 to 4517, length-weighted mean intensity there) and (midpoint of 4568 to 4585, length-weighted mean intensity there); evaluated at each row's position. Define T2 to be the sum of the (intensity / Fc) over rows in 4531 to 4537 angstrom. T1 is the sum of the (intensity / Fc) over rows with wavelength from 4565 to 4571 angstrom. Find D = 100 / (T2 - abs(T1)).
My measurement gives -293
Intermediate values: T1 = 4.09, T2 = 3.75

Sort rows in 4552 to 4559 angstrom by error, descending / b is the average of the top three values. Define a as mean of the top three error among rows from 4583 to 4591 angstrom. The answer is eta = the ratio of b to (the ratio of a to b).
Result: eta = 0.447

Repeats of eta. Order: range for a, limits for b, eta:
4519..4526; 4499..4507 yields 0.453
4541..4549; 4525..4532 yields 0.464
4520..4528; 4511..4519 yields 0.453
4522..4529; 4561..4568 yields 0.443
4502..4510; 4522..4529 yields 0.434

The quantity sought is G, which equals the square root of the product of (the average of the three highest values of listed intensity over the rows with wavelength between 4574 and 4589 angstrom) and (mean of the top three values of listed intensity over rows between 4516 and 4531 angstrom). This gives 8.66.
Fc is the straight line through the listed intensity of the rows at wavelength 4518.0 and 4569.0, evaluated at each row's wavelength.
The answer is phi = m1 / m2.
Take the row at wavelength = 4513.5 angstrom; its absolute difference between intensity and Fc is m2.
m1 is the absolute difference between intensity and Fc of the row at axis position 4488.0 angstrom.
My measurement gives 1.1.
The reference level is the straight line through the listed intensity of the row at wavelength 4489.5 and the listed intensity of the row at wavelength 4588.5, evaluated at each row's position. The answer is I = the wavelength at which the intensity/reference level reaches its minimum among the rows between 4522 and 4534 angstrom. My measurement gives 4533.0 angstrom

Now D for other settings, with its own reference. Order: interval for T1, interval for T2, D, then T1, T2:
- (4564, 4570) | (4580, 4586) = -3046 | 4.07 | 4.04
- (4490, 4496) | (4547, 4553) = -531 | 3.84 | 3.65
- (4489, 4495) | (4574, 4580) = 351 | 3.69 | 3.97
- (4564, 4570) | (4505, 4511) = -4935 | 4.07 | 4.05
